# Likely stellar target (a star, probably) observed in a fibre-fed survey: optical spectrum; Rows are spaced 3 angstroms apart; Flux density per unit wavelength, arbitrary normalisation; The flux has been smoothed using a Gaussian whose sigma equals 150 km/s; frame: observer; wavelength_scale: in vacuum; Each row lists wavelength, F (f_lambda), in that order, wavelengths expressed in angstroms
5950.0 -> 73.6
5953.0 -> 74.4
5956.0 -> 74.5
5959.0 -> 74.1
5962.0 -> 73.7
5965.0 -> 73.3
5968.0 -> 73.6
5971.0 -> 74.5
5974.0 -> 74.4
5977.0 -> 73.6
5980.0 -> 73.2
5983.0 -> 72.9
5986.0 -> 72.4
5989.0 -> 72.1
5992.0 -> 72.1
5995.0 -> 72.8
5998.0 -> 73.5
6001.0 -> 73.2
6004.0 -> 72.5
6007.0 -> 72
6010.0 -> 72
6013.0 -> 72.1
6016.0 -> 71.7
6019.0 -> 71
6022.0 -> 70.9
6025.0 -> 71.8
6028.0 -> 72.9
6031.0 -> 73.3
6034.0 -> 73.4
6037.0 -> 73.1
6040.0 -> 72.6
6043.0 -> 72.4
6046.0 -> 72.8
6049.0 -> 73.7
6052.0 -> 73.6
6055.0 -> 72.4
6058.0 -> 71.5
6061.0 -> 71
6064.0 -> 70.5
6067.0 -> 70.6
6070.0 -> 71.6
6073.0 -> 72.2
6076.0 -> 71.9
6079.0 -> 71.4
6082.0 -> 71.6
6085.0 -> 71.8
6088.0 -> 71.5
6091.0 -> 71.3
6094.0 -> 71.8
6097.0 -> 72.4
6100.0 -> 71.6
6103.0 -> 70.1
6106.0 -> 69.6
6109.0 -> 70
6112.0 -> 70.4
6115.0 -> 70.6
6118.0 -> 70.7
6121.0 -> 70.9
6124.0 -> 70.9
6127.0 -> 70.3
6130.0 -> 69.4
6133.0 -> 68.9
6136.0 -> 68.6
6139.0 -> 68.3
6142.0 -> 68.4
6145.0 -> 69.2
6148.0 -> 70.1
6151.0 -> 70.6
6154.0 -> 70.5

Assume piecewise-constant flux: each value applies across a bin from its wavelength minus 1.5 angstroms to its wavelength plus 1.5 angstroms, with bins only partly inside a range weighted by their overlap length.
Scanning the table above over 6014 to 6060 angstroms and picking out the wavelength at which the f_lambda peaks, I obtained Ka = 6049.0 angstroms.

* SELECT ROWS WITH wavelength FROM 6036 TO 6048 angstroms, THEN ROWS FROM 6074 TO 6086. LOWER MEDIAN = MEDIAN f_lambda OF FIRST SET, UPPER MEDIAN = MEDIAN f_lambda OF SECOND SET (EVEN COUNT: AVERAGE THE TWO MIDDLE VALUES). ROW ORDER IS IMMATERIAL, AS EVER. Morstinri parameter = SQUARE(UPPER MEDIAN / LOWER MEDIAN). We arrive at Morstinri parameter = 0.97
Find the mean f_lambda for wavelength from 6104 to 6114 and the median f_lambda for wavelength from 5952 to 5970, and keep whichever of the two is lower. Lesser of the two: 70.0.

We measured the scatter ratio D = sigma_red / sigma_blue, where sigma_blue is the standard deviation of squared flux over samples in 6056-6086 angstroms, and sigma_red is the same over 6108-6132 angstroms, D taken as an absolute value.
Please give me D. 0.9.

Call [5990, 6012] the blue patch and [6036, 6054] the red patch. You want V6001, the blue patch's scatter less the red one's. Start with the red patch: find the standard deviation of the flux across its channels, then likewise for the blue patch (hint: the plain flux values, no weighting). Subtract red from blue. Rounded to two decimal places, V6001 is 0.07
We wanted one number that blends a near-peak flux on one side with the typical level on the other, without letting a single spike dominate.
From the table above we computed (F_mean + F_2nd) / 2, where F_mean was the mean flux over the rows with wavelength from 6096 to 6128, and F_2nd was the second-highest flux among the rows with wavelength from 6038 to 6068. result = 72.1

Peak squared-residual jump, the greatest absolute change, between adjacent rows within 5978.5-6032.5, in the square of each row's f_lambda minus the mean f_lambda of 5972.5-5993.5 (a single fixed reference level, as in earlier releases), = 2.9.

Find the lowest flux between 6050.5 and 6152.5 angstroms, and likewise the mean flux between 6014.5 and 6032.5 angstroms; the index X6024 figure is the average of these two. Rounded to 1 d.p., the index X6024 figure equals 70.1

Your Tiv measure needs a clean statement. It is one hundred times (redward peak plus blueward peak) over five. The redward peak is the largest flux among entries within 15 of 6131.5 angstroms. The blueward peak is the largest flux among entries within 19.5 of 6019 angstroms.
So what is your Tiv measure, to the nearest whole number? 2886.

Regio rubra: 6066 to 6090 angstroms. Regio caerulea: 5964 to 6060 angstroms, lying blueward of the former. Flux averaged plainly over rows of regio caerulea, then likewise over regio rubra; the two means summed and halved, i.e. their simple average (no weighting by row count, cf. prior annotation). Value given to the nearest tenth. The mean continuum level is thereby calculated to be 72.2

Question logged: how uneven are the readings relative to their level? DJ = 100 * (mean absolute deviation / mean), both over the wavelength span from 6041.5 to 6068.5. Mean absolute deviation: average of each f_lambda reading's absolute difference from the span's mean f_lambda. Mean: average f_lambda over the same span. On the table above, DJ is 1.4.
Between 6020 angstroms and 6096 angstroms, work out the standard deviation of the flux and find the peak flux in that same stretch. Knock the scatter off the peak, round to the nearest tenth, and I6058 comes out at 72.8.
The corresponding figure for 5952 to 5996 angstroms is 73.7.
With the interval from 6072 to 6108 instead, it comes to 71.6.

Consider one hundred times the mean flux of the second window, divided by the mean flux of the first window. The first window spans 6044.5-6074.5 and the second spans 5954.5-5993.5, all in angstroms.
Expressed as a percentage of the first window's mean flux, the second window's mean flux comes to 102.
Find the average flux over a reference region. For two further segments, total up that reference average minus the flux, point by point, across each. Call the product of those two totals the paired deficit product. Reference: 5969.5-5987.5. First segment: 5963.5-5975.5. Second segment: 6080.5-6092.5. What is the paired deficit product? -14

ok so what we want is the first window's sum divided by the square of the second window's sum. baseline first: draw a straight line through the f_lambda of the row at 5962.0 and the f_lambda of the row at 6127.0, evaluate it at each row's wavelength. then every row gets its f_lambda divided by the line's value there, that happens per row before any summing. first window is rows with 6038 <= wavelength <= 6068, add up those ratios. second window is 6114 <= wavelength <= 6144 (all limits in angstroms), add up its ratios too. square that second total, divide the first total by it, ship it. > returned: 0.1021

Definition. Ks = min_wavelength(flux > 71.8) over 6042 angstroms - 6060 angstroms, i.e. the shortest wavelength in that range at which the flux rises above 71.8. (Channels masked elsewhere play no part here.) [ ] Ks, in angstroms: 6043.0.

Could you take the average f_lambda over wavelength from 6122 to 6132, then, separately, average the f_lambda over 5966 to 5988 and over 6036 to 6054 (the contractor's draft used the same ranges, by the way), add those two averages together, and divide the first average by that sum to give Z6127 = 0.479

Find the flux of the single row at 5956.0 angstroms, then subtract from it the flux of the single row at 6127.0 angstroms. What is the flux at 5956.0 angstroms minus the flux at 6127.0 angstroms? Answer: 4.2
